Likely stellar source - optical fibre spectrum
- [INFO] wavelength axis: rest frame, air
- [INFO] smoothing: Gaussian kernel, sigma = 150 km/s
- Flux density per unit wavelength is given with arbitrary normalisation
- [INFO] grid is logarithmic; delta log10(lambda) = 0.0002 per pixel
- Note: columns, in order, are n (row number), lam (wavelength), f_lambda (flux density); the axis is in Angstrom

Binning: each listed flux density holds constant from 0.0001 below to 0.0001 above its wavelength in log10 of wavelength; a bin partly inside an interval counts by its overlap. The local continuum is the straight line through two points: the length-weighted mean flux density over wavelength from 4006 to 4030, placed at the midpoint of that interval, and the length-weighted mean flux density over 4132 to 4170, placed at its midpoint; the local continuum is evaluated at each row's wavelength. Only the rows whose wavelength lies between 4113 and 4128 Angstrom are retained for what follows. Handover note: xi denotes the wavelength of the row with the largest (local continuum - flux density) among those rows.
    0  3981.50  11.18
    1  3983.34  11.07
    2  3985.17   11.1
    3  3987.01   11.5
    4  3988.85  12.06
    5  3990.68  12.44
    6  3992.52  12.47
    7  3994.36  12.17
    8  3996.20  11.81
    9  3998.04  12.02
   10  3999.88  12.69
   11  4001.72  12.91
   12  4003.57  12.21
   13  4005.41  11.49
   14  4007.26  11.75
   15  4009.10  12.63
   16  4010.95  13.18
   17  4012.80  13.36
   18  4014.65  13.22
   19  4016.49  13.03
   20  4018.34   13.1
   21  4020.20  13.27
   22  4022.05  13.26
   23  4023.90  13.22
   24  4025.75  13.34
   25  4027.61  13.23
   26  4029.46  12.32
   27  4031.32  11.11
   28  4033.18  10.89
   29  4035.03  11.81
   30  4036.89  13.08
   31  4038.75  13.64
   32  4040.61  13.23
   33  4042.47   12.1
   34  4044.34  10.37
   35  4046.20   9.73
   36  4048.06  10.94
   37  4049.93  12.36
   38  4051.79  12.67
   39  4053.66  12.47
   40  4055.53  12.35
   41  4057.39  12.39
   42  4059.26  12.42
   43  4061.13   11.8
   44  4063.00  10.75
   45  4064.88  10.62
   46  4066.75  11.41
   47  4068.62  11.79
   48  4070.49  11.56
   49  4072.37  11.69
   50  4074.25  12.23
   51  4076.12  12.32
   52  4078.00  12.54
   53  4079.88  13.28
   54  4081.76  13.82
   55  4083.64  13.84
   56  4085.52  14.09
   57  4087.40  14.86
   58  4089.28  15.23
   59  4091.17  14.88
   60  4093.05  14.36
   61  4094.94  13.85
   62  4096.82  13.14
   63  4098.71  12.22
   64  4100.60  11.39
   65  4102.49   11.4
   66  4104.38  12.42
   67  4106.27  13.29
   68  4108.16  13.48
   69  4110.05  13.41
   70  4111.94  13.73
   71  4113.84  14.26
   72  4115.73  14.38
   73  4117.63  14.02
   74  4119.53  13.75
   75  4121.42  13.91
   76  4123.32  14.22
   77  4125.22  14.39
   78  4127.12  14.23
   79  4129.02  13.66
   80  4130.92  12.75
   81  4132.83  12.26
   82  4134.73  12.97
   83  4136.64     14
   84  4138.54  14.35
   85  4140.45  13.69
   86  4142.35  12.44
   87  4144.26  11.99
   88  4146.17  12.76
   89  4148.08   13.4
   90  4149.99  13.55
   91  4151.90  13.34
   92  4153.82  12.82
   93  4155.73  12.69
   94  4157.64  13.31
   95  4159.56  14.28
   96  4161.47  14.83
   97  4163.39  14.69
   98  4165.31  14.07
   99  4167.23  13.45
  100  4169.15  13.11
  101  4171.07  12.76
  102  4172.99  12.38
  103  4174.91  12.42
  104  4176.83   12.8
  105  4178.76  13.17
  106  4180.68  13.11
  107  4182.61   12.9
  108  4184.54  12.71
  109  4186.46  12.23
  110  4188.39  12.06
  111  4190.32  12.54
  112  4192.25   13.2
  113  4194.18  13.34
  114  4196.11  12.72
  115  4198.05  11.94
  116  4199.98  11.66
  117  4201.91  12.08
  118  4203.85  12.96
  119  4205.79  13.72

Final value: 4119.53 Angstrom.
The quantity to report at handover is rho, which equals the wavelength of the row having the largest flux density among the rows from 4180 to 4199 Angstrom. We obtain 4194.18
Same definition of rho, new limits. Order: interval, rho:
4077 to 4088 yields 4087.40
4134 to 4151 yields 4138.54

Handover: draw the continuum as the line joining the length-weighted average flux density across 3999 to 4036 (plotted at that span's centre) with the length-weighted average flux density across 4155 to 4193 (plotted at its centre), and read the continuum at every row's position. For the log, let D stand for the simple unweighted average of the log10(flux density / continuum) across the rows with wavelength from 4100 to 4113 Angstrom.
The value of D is -0.01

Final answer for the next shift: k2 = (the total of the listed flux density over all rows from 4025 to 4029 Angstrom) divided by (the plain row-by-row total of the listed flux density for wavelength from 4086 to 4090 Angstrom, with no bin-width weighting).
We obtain 0.88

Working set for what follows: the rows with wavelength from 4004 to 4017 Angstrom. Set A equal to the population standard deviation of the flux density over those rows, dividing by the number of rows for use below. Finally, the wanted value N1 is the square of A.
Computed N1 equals 0.49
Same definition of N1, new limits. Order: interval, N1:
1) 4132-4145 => 0.73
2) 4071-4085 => 0.60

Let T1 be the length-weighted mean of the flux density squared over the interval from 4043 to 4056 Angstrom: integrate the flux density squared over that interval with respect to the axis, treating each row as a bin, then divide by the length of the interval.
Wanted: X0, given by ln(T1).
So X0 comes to 4.90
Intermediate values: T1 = 134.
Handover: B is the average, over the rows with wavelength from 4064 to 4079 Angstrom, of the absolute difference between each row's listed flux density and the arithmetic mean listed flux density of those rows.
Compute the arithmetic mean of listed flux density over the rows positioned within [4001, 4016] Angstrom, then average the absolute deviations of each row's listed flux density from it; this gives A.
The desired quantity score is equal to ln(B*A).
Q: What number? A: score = -1.3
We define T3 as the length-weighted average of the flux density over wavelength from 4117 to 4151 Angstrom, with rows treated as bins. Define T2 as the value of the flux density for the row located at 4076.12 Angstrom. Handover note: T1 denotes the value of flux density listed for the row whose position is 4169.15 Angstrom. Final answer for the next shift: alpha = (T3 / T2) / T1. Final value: 0.083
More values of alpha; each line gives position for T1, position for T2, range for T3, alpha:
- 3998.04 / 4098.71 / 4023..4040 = 0.085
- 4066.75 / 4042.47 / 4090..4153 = 0.097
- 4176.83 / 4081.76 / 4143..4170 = 0.076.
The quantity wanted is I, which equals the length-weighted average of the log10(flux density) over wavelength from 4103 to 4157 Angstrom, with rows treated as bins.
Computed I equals 1.13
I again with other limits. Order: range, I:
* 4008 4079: 1.09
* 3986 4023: 1.10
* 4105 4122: 1.14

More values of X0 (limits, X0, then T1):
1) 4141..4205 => 5.13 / 169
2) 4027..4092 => 5.04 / 155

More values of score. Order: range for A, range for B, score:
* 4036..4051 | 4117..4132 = -0.8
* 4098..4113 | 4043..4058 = -0.2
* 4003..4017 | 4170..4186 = -2.1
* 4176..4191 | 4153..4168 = -1.5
